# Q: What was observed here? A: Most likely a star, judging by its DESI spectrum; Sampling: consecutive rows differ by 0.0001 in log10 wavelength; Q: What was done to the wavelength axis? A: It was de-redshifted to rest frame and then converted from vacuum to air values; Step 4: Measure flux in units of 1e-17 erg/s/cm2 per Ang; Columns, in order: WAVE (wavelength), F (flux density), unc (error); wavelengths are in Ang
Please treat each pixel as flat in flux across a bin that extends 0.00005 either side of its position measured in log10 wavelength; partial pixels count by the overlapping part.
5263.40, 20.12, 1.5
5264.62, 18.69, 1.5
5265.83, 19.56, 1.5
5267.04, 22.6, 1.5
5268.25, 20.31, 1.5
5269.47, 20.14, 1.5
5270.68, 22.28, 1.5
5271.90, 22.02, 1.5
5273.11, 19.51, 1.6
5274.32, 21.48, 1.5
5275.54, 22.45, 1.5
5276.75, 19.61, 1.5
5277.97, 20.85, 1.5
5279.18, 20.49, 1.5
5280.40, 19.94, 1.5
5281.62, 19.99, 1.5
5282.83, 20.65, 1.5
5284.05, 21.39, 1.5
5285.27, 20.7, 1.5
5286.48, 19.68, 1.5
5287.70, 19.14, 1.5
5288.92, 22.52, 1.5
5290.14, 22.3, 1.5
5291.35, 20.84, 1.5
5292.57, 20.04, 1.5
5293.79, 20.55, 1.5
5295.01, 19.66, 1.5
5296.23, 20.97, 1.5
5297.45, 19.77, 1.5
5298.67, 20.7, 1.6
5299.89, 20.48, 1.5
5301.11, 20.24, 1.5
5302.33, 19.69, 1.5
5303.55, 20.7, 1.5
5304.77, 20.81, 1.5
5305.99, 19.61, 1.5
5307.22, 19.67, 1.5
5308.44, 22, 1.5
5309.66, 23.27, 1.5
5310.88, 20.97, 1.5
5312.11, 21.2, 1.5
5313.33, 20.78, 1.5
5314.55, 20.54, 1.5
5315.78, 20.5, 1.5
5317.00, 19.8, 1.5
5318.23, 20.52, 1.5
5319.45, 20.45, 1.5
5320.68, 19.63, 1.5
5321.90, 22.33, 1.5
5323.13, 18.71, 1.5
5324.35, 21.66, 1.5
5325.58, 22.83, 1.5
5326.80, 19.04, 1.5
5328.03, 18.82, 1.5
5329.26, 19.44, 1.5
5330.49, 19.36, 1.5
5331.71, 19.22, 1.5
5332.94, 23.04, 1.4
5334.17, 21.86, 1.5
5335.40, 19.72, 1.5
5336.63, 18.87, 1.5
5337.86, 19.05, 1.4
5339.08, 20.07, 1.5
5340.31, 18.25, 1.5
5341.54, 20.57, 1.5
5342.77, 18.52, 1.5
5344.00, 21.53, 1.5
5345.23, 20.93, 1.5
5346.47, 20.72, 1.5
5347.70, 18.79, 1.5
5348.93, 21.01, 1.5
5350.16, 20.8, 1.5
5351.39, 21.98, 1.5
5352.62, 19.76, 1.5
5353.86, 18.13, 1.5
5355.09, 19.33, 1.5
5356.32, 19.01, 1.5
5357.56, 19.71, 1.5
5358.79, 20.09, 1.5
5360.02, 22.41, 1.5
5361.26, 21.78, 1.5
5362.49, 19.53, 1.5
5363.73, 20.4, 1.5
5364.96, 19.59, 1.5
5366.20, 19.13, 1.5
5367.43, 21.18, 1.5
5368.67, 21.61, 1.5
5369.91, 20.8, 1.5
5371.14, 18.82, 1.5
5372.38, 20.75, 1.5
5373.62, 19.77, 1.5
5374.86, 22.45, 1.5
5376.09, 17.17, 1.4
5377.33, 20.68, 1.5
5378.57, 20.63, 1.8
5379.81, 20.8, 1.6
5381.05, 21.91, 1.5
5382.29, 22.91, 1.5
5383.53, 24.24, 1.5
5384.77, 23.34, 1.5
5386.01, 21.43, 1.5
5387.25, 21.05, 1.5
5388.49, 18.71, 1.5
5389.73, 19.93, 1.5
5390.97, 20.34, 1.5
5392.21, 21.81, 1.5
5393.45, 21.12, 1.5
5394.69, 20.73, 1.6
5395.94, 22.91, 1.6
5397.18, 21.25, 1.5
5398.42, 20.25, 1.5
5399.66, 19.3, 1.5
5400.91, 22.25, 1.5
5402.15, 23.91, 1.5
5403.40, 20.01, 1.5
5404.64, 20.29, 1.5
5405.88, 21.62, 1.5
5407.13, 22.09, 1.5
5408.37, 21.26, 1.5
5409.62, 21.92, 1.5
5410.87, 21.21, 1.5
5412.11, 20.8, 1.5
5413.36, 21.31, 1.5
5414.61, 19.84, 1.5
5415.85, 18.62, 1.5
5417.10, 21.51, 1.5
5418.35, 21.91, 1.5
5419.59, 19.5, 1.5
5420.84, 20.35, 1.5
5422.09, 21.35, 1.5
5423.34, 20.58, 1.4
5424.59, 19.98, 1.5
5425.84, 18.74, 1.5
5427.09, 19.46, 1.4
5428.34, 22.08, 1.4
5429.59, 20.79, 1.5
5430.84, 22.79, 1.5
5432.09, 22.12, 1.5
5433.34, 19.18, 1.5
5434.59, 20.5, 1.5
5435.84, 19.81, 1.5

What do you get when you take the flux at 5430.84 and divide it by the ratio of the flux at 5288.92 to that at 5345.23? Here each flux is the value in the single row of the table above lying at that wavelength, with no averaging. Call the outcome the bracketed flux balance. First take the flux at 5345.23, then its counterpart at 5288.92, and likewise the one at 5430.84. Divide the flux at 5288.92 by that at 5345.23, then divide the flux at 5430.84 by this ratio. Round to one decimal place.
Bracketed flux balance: 21.2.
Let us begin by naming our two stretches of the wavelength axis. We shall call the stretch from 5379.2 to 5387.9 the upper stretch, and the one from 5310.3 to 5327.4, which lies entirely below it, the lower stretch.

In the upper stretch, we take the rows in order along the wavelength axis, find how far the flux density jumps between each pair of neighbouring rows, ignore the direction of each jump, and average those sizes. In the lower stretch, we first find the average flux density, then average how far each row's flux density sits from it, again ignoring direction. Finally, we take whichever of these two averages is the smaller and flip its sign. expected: -0.85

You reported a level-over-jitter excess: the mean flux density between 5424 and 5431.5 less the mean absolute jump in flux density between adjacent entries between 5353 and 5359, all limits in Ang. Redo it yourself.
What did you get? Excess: 20.0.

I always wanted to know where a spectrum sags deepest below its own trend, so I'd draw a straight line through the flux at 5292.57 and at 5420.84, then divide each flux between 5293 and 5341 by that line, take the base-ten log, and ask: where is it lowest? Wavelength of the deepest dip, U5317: 5340.31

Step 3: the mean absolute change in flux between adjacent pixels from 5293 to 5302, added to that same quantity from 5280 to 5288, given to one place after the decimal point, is 1.4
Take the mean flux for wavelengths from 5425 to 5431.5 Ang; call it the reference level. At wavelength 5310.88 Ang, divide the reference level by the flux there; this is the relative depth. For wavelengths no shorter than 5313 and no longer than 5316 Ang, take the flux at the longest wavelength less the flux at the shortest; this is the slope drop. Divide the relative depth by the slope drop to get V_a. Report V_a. -3.5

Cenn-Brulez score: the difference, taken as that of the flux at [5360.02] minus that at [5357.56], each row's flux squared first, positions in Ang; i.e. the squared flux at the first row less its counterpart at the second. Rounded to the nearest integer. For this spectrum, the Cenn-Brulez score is 114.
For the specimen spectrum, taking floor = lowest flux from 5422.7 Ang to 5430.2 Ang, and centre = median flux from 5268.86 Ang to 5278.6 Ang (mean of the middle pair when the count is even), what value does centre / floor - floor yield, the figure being -17.6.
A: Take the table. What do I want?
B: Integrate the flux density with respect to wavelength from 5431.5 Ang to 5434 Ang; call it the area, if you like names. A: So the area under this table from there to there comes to 52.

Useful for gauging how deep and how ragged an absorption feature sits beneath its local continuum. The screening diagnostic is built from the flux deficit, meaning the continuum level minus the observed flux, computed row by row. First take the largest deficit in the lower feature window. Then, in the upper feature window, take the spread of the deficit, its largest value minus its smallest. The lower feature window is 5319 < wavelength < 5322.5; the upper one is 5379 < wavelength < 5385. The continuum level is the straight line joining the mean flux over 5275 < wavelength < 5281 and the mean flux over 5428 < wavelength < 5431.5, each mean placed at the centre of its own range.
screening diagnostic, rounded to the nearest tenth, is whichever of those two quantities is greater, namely 3.4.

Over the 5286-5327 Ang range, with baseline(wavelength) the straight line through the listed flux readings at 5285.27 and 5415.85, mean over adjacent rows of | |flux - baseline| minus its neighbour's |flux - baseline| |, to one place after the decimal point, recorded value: 0.6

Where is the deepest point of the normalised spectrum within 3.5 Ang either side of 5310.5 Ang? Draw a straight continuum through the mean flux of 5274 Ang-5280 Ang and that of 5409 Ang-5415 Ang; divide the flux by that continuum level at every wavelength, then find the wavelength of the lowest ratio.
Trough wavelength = 5307.22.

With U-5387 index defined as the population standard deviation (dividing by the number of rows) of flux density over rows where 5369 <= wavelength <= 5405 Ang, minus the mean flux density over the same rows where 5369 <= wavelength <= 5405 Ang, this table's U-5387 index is -19.5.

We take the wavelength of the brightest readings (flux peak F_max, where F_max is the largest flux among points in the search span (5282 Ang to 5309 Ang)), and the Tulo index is 5288.92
